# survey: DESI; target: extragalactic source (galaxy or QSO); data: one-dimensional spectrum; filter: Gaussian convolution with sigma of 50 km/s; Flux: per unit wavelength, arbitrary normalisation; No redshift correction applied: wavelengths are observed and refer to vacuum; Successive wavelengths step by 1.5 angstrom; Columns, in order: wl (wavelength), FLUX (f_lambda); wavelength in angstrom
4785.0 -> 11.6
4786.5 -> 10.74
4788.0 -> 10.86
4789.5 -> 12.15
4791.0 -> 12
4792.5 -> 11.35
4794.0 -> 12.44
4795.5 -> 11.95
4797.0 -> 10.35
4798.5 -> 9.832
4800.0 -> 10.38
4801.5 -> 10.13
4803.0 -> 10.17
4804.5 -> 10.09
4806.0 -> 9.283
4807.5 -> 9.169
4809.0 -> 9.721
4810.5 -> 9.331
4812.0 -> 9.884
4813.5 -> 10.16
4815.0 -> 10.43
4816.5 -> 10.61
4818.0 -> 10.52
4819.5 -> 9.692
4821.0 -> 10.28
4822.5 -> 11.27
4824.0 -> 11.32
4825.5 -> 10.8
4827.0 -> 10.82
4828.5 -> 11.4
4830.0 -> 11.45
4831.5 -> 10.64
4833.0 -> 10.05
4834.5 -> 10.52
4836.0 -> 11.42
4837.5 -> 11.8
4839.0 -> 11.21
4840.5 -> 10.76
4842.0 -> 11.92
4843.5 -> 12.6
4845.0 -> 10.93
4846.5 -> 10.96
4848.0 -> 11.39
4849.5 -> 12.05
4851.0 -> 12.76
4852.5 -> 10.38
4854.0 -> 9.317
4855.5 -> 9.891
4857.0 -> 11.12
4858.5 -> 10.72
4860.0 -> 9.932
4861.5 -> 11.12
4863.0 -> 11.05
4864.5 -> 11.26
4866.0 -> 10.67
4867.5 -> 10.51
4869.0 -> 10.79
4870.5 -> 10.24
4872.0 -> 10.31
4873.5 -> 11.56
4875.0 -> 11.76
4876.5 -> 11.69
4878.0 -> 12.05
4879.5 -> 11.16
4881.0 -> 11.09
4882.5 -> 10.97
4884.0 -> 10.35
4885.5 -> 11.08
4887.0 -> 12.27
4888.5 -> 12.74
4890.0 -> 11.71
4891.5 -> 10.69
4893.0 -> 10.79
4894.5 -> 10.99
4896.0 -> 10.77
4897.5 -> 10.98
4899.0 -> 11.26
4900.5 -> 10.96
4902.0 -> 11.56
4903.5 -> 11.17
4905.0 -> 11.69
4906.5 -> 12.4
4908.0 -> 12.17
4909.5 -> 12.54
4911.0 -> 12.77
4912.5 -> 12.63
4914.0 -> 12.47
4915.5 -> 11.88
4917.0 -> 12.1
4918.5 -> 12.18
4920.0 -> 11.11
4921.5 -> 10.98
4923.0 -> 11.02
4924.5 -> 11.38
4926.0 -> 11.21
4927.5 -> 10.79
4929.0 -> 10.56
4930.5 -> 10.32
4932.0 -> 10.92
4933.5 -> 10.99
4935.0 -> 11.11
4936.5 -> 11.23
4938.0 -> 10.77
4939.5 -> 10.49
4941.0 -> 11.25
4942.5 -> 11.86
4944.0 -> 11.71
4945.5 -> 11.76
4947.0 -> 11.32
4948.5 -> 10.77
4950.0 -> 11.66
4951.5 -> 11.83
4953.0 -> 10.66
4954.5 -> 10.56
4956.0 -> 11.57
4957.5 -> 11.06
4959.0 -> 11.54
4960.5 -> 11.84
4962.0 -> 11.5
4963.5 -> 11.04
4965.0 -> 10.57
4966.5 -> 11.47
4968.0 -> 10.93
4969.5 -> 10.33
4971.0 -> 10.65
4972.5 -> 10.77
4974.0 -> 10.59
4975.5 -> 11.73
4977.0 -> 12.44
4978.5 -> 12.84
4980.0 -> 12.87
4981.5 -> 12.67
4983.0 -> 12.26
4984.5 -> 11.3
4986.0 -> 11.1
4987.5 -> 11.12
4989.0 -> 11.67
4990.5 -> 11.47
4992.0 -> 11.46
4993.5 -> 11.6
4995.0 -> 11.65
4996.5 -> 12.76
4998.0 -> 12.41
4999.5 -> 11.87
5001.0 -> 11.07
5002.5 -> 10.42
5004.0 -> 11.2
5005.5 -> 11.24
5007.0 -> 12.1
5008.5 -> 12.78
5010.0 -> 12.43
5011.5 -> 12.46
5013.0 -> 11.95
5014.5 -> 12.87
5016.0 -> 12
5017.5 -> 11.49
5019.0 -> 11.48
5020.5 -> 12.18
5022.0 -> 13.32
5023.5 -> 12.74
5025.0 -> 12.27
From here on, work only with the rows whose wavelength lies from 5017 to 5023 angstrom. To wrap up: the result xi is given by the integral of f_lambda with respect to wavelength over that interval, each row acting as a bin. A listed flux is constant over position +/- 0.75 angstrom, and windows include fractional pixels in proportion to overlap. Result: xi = 73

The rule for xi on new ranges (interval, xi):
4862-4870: 87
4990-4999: 107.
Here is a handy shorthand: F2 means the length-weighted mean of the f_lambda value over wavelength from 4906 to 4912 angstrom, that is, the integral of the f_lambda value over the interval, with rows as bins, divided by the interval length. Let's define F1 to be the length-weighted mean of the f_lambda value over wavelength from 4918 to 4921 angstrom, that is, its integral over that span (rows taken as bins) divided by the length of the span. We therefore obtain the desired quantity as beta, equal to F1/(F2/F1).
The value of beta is 10.7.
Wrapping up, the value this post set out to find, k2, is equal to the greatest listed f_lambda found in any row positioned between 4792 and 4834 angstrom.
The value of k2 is 12.44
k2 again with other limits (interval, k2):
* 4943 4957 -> 11.83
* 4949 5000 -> 12.87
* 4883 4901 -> 12.74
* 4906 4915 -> 12.77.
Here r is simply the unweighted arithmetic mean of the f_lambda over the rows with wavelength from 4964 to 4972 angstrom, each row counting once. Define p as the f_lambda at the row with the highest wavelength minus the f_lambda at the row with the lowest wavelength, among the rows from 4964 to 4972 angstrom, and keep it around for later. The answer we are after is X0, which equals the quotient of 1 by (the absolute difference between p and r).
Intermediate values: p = 0.1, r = 10.8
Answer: 0.093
